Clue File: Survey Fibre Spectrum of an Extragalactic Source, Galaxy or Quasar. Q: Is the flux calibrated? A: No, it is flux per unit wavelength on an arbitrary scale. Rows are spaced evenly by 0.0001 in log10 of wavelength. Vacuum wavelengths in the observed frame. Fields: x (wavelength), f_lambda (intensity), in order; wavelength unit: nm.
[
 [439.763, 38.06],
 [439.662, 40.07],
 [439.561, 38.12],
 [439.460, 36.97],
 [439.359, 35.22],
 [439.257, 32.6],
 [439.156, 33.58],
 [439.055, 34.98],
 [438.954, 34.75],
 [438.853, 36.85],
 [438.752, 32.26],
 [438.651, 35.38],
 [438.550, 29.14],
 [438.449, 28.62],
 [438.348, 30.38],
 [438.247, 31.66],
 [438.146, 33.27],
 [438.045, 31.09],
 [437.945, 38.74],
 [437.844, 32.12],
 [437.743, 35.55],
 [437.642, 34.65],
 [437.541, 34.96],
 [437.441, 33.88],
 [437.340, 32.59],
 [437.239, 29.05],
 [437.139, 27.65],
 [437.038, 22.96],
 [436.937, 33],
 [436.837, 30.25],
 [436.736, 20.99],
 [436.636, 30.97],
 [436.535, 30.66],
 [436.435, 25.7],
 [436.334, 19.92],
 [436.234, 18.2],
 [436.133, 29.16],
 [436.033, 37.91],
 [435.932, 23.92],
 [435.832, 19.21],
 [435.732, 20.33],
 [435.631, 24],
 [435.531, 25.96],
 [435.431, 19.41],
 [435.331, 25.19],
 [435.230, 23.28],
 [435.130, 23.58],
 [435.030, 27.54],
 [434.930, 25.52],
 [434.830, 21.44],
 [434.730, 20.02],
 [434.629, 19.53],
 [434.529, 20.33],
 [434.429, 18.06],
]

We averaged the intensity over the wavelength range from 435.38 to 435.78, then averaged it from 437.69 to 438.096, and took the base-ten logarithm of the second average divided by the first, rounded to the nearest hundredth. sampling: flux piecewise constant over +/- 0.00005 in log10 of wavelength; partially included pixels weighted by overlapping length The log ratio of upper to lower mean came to 0.19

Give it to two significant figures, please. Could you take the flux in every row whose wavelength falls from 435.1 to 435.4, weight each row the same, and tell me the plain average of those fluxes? 24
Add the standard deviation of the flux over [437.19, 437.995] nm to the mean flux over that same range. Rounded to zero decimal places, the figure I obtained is 37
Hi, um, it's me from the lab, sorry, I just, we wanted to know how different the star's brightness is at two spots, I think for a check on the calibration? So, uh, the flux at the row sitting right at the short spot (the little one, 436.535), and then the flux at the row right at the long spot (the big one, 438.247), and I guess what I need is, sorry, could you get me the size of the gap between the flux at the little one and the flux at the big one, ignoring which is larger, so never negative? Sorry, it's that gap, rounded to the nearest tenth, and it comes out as 1.0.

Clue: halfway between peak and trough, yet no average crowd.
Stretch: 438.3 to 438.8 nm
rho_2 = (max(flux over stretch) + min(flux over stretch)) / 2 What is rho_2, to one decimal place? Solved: 32.0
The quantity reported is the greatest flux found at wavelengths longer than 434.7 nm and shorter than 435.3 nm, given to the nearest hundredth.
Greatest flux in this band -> 27.54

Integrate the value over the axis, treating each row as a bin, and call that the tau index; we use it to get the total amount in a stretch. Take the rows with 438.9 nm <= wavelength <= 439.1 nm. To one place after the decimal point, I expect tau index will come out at 7.0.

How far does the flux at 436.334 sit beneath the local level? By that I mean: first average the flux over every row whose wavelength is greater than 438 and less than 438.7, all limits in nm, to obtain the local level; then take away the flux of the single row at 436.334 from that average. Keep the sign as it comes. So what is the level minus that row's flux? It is 11.4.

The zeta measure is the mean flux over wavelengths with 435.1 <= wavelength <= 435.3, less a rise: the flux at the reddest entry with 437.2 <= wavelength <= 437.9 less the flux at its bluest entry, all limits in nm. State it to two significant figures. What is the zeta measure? 20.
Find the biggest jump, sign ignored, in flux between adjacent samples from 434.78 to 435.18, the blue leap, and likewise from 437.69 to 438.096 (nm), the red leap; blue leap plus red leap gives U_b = 12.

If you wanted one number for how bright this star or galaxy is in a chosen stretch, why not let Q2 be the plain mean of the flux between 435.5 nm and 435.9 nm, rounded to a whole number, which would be 22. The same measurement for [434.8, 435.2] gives 25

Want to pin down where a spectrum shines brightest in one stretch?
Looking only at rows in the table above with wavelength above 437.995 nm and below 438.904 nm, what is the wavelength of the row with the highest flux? 438.853 nm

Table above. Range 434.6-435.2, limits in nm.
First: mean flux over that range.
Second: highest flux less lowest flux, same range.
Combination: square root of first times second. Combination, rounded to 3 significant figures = 13.6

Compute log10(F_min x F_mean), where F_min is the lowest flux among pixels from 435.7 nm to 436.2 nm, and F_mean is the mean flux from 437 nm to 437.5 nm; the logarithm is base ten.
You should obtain 2.75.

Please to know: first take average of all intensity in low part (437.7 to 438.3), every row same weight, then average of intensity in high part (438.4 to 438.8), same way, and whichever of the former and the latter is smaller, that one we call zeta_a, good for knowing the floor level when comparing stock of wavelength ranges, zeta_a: 31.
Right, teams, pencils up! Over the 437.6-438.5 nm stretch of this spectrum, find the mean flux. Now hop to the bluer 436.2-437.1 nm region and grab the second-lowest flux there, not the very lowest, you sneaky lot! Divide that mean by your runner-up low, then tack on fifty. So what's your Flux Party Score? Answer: 51.7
